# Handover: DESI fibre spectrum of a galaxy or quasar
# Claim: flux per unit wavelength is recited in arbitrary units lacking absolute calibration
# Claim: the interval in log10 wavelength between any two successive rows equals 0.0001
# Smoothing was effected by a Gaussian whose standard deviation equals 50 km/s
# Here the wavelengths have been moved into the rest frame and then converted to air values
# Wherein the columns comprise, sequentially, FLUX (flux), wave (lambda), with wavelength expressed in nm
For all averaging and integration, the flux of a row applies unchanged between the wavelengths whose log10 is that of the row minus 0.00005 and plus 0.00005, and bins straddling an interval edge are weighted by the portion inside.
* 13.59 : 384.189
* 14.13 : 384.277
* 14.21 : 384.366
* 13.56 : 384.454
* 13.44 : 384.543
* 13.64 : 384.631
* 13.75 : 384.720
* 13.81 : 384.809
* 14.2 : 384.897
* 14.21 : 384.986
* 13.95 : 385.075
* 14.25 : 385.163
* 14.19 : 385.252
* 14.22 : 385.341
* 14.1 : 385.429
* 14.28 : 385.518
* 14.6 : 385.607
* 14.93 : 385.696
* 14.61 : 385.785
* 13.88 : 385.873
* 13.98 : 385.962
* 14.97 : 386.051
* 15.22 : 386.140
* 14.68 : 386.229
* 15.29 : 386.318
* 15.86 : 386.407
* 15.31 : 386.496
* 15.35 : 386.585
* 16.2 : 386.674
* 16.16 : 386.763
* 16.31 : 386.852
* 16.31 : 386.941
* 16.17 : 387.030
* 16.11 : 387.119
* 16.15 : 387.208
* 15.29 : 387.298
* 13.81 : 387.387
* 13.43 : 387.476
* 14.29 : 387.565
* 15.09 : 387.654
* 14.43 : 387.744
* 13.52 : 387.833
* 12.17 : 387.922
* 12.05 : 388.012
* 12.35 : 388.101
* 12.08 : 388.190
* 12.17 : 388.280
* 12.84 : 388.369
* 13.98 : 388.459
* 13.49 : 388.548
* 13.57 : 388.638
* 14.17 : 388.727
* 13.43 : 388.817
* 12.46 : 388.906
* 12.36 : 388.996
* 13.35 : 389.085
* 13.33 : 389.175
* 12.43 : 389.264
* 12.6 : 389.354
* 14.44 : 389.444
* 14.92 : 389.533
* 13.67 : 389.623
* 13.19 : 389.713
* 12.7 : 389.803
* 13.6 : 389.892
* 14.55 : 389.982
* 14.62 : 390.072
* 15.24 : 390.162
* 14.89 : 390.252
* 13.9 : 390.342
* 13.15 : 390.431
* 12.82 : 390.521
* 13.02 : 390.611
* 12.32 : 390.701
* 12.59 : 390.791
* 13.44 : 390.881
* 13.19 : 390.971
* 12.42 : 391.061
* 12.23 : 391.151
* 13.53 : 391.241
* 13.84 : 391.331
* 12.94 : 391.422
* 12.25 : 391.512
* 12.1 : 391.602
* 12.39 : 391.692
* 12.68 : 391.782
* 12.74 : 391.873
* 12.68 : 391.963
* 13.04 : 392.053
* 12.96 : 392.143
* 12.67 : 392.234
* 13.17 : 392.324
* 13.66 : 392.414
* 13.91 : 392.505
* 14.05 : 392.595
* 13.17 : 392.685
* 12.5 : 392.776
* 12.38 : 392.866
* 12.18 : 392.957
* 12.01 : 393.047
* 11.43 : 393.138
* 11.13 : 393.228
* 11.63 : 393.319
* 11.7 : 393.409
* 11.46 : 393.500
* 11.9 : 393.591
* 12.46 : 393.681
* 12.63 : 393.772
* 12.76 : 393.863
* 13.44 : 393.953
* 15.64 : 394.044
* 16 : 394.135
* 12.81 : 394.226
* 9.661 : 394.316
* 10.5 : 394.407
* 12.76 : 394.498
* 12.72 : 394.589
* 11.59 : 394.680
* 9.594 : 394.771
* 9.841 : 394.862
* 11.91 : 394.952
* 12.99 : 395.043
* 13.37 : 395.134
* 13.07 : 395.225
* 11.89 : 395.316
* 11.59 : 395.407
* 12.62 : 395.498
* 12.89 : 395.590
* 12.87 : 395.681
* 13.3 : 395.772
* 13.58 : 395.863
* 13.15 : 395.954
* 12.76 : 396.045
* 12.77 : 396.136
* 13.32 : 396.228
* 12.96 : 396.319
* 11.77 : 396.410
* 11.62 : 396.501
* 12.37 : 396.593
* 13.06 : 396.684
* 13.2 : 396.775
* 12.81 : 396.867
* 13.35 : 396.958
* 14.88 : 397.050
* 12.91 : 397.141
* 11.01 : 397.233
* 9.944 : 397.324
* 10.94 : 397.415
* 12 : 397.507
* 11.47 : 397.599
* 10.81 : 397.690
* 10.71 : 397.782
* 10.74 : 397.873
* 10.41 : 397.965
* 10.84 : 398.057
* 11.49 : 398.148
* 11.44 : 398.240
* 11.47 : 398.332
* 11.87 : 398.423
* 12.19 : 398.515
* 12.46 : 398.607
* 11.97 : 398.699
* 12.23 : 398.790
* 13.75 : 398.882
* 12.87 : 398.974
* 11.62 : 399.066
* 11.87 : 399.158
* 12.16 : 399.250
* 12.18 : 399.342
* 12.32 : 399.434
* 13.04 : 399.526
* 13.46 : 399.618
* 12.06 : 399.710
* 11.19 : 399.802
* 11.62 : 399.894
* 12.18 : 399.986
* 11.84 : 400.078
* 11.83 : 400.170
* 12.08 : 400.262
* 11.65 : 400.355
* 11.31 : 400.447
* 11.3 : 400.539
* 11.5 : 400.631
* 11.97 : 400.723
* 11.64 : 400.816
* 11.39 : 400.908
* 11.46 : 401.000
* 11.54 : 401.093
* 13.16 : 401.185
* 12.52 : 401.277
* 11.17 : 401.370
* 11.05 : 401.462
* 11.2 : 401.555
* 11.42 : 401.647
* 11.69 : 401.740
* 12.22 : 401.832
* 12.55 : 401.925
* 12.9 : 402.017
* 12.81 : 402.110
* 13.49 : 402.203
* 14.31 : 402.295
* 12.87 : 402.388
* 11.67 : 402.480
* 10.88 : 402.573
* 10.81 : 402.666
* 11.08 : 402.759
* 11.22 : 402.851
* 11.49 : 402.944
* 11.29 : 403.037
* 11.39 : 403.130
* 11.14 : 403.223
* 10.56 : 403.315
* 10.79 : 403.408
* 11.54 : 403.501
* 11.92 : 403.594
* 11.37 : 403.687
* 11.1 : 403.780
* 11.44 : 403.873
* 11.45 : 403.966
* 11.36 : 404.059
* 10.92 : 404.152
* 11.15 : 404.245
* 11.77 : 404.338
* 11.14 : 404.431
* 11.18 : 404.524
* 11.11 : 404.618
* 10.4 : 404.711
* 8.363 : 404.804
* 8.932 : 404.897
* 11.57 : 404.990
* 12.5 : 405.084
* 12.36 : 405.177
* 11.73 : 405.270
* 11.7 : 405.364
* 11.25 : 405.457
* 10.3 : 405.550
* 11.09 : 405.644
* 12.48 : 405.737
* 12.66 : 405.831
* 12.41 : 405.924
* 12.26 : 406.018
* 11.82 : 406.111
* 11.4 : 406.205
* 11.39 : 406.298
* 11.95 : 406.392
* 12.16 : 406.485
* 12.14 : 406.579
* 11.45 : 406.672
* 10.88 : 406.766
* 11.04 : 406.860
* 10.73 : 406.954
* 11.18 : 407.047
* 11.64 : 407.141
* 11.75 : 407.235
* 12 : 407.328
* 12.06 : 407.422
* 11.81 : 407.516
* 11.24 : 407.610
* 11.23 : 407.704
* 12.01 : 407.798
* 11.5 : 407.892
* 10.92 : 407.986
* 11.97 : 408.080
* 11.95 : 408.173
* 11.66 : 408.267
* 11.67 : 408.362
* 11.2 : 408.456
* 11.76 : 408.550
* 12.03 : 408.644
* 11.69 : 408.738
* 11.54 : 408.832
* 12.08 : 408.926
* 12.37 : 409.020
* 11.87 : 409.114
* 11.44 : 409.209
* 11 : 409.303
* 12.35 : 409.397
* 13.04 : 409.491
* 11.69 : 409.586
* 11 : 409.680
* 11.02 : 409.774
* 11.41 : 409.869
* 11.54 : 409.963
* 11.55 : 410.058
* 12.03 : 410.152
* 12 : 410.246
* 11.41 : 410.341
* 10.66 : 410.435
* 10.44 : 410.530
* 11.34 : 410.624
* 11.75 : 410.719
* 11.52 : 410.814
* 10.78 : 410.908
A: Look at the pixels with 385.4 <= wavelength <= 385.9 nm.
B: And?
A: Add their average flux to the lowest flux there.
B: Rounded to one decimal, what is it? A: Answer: 28.3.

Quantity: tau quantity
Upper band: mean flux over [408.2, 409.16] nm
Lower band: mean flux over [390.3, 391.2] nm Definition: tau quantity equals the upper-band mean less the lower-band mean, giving -1.1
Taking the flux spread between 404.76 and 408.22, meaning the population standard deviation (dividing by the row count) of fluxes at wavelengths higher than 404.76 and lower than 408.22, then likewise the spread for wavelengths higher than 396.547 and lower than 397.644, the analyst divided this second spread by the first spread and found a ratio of 1.5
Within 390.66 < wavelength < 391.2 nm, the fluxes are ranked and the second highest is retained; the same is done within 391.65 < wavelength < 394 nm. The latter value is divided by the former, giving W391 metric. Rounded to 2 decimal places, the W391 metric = 1.05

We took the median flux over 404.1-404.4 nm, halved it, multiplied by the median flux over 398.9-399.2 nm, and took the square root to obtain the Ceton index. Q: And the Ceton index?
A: 8.1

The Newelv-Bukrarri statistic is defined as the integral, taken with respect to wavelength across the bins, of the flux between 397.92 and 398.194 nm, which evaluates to 3.0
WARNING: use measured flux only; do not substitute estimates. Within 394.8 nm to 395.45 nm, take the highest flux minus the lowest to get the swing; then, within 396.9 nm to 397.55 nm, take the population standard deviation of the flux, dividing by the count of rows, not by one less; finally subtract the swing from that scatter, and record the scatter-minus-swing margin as -2.0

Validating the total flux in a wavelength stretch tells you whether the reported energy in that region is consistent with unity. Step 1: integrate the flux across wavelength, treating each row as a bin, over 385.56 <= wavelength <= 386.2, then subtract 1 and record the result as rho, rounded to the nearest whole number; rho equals 8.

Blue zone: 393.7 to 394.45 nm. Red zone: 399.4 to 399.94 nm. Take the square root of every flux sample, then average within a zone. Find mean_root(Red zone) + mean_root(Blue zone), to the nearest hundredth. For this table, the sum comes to 7.09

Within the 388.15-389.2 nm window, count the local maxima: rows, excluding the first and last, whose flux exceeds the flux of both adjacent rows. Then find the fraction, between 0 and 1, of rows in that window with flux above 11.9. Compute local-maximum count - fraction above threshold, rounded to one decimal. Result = 2.0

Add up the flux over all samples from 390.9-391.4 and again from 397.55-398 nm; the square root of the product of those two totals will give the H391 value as 59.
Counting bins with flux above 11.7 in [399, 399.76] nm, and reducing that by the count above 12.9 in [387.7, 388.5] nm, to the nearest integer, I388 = 4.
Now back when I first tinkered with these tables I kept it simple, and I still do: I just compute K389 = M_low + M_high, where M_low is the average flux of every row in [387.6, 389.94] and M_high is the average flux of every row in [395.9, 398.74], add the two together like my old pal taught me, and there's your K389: 25.3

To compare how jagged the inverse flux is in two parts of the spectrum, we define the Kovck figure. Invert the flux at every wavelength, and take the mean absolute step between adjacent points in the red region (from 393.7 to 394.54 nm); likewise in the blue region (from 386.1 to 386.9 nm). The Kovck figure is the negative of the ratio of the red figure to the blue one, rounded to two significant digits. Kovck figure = -5.9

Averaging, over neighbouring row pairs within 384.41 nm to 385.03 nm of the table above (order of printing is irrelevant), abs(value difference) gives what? 0.15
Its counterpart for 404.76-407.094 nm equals 0.54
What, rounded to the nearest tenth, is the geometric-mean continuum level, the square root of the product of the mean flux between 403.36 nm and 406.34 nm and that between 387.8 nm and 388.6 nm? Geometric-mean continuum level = 12.0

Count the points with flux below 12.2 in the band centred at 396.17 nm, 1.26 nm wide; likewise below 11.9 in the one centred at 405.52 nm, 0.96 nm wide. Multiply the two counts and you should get 10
